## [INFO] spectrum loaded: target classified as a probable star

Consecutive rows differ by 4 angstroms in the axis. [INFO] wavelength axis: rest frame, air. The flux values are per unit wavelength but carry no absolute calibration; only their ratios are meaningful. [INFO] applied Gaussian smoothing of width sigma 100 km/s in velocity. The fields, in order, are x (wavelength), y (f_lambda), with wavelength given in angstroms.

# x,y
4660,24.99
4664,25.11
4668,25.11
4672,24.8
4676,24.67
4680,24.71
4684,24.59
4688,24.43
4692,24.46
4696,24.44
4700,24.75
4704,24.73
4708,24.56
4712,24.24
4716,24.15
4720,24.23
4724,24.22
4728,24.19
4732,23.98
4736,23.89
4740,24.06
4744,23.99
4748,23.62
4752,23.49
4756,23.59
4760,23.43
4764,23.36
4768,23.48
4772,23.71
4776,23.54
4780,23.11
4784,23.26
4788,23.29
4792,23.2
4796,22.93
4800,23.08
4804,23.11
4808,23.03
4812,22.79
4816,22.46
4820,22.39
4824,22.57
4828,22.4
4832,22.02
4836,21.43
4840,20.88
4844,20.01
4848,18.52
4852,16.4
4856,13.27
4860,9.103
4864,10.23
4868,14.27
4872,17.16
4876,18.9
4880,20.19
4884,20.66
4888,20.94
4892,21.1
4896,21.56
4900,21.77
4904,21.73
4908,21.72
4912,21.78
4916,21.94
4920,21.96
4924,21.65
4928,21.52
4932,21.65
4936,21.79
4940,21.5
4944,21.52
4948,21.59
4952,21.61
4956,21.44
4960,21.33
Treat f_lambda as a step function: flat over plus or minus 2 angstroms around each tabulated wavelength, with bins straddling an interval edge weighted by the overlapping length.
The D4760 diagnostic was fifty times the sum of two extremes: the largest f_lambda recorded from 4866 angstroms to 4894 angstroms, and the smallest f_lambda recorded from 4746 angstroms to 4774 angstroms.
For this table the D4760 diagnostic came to 2223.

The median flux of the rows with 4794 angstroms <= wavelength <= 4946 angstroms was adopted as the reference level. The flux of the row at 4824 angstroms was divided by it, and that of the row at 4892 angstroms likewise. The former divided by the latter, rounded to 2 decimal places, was 1.07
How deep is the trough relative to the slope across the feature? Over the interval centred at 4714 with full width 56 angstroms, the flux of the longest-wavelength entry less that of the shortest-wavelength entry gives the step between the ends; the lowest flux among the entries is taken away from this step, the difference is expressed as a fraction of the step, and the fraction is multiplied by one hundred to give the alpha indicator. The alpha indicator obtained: 6557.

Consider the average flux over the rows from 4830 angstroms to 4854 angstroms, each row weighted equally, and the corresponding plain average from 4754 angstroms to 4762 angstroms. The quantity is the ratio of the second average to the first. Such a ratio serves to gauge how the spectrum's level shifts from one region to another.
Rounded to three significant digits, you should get 1.18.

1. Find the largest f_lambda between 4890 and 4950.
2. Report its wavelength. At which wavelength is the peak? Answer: 4920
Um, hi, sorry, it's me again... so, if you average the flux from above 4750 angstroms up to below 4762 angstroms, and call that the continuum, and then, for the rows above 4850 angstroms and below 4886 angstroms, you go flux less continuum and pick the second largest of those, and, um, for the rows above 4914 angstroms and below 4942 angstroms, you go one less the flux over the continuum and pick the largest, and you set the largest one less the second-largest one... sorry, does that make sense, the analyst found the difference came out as 3.4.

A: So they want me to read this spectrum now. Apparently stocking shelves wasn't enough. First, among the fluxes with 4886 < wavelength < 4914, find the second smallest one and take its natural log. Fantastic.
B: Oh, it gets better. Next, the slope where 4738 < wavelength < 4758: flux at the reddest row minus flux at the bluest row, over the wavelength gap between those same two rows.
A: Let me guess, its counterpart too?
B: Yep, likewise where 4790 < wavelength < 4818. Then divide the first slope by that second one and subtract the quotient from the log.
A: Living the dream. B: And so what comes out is 2.1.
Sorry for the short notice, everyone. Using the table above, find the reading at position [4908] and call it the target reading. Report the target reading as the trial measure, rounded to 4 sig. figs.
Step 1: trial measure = 21.72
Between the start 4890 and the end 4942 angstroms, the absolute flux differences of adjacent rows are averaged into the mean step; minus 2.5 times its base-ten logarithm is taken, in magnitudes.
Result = 2.0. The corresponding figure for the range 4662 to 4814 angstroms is 2.1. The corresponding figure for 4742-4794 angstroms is 1.9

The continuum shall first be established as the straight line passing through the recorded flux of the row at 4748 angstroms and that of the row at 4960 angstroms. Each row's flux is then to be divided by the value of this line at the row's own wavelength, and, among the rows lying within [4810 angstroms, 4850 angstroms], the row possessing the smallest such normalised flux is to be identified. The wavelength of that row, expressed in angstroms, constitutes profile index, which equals 4848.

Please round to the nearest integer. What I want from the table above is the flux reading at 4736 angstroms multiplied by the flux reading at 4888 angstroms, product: 500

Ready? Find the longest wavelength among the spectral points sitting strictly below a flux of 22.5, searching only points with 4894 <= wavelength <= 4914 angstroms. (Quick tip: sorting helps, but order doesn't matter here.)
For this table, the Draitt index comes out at 4912 angstroms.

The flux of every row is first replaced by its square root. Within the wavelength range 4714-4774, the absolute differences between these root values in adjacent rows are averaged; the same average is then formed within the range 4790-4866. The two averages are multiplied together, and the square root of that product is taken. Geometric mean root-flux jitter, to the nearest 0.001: 0.039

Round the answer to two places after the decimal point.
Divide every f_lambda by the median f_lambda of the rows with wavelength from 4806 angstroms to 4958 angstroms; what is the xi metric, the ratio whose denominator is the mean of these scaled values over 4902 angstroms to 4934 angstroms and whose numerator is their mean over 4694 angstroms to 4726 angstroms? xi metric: 1.12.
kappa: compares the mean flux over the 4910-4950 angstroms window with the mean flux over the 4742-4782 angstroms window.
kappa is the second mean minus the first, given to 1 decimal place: 1.8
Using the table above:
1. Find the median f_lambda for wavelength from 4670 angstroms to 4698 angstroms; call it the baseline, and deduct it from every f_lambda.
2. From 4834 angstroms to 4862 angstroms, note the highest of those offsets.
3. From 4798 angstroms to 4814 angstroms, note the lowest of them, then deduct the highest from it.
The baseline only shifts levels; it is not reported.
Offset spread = 1.4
